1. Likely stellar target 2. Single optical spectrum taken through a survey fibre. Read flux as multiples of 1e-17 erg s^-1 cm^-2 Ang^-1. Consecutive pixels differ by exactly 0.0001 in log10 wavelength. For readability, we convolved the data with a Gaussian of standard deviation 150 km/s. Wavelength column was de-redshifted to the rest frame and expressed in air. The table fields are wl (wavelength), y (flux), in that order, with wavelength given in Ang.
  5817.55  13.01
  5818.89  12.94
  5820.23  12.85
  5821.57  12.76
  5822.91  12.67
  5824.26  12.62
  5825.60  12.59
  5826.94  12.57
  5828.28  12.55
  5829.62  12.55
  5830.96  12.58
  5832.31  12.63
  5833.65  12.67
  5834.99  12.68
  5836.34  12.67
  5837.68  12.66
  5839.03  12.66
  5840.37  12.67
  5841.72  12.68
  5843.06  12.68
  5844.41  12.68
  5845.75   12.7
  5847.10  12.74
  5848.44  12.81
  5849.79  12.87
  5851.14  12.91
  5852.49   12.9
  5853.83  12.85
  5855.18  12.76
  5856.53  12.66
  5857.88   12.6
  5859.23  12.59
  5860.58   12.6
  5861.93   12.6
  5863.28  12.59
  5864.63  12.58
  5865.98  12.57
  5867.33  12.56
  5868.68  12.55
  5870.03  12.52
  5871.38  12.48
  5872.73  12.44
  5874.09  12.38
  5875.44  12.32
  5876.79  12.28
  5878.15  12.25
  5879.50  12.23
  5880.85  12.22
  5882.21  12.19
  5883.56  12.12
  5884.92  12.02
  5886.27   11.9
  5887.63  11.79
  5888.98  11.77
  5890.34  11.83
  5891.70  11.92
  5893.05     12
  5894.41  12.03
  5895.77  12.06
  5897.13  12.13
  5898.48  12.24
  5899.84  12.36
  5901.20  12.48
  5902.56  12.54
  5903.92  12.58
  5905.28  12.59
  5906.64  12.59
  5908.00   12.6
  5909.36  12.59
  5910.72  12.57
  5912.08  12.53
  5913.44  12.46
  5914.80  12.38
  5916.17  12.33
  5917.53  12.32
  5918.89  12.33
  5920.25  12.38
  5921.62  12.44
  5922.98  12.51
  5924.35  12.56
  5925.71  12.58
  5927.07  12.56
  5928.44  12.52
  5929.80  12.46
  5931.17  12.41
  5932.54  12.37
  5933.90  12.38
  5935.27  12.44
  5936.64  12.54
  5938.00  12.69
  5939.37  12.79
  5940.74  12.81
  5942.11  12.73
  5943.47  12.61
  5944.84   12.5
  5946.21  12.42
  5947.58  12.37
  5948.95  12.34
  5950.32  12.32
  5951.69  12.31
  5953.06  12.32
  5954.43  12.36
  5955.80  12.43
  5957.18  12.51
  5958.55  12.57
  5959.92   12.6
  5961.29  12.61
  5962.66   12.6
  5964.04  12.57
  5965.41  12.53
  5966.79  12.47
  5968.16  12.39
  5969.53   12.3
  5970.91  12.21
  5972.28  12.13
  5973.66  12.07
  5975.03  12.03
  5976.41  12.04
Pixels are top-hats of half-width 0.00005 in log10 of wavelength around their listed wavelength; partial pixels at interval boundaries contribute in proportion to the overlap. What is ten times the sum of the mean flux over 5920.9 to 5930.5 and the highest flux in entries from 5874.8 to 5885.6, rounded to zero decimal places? 248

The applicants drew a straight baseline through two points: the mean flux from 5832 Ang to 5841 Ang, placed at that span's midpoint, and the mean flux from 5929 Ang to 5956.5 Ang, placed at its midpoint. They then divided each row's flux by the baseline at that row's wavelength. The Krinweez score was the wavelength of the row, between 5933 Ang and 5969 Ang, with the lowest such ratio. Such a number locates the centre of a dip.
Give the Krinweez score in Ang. 5951.69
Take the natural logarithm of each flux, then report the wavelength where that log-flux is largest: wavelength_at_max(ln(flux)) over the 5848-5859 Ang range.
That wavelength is 5851.14 Ang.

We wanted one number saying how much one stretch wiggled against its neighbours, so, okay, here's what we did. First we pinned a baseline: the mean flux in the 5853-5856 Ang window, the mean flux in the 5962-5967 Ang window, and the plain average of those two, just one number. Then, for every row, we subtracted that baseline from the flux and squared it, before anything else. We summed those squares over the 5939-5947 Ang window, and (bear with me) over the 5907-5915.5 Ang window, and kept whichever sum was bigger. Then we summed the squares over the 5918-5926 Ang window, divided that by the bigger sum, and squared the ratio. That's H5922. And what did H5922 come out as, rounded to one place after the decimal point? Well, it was 3.1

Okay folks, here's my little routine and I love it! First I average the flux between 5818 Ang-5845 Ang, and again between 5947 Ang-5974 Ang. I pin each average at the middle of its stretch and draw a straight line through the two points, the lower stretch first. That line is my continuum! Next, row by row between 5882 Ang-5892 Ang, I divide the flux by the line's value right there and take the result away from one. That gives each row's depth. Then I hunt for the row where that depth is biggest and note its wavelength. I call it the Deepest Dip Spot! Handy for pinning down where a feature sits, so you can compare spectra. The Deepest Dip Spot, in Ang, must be 5888.98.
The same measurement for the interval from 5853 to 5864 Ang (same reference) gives 5859.23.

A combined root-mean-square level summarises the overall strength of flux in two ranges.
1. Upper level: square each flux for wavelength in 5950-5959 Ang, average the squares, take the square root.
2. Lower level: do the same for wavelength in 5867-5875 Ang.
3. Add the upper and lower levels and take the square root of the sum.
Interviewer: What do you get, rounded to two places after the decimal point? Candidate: 4.99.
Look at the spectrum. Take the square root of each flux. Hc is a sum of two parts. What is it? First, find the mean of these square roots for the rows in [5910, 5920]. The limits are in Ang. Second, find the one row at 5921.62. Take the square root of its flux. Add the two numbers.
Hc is 7.05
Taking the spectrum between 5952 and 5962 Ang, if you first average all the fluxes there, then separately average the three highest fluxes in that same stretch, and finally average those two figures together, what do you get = 12.5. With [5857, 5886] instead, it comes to 12.5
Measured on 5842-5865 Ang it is 12.8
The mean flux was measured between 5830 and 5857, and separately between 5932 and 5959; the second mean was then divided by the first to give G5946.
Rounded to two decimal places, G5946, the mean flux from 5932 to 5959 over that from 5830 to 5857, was 0.98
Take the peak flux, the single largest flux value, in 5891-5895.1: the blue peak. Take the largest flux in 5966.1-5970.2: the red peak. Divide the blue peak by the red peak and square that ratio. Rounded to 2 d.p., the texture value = 0.93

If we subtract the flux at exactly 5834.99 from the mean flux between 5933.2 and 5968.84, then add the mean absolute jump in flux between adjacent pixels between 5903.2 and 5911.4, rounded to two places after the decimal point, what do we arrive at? -0.16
